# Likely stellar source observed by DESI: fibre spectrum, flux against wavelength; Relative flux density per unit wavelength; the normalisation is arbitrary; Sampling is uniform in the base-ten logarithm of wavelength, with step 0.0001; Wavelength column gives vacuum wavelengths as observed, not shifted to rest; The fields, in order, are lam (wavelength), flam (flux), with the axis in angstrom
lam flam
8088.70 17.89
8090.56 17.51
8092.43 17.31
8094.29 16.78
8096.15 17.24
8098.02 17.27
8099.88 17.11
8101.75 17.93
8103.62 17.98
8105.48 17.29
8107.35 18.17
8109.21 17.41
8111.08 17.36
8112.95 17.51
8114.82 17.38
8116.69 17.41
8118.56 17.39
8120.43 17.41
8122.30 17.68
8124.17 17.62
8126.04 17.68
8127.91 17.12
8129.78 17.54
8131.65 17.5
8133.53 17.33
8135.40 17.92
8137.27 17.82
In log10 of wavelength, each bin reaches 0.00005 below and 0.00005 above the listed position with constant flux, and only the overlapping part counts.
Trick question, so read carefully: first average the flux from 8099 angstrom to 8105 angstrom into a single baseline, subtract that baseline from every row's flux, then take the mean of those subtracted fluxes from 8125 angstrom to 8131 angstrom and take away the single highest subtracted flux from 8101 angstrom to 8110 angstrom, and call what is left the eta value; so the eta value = -0.7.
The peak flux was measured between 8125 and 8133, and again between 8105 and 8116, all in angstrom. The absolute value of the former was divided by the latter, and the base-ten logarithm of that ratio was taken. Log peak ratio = -0.0119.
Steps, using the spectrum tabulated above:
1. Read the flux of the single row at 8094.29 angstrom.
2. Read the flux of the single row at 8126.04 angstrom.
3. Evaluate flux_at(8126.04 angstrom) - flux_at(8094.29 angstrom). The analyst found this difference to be 0.9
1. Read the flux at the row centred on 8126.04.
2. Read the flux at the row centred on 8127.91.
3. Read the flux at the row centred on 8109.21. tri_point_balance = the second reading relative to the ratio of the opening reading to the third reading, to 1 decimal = 16.9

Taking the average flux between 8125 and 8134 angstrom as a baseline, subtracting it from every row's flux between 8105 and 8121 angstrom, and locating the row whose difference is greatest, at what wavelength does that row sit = 8107.35 angstrom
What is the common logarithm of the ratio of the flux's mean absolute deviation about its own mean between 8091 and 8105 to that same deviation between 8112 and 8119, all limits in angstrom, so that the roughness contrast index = 0.88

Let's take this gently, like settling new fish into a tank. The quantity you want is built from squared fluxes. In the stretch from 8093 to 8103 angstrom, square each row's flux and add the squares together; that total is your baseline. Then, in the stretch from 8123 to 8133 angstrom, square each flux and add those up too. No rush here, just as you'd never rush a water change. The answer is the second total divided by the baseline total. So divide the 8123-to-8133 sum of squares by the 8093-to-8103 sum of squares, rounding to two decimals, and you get 1.03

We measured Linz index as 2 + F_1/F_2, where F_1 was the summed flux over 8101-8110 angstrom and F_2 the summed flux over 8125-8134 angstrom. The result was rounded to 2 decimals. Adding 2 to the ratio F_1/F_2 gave 3.02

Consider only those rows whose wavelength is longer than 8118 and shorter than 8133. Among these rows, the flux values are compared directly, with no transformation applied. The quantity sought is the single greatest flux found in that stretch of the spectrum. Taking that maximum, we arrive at 17.68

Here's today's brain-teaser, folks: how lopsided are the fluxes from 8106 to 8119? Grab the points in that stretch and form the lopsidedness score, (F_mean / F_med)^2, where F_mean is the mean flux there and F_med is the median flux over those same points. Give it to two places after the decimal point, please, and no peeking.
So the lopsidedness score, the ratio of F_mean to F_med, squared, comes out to 1.01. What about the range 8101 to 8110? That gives 0.98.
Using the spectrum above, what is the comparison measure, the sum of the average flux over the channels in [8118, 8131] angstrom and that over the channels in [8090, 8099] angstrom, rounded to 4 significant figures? 34.71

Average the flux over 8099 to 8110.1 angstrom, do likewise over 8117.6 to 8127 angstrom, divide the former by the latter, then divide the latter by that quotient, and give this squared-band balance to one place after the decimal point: 17.5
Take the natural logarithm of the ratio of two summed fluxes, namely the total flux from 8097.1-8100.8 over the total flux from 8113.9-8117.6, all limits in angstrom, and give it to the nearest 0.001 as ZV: -0.012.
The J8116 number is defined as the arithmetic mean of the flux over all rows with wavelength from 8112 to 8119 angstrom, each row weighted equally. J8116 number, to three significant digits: 17.4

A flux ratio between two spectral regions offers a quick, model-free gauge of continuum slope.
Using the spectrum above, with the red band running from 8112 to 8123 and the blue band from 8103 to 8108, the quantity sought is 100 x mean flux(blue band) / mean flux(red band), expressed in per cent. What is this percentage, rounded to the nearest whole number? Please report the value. 102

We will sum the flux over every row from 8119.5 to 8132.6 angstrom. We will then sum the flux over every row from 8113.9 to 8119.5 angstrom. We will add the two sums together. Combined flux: 175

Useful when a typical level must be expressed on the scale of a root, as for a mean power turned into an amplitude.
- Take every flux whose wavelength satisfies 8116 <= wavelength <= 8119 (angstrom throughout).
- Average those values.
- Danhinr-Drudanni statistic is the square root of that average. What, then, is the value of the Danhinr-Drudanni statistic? 4.171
